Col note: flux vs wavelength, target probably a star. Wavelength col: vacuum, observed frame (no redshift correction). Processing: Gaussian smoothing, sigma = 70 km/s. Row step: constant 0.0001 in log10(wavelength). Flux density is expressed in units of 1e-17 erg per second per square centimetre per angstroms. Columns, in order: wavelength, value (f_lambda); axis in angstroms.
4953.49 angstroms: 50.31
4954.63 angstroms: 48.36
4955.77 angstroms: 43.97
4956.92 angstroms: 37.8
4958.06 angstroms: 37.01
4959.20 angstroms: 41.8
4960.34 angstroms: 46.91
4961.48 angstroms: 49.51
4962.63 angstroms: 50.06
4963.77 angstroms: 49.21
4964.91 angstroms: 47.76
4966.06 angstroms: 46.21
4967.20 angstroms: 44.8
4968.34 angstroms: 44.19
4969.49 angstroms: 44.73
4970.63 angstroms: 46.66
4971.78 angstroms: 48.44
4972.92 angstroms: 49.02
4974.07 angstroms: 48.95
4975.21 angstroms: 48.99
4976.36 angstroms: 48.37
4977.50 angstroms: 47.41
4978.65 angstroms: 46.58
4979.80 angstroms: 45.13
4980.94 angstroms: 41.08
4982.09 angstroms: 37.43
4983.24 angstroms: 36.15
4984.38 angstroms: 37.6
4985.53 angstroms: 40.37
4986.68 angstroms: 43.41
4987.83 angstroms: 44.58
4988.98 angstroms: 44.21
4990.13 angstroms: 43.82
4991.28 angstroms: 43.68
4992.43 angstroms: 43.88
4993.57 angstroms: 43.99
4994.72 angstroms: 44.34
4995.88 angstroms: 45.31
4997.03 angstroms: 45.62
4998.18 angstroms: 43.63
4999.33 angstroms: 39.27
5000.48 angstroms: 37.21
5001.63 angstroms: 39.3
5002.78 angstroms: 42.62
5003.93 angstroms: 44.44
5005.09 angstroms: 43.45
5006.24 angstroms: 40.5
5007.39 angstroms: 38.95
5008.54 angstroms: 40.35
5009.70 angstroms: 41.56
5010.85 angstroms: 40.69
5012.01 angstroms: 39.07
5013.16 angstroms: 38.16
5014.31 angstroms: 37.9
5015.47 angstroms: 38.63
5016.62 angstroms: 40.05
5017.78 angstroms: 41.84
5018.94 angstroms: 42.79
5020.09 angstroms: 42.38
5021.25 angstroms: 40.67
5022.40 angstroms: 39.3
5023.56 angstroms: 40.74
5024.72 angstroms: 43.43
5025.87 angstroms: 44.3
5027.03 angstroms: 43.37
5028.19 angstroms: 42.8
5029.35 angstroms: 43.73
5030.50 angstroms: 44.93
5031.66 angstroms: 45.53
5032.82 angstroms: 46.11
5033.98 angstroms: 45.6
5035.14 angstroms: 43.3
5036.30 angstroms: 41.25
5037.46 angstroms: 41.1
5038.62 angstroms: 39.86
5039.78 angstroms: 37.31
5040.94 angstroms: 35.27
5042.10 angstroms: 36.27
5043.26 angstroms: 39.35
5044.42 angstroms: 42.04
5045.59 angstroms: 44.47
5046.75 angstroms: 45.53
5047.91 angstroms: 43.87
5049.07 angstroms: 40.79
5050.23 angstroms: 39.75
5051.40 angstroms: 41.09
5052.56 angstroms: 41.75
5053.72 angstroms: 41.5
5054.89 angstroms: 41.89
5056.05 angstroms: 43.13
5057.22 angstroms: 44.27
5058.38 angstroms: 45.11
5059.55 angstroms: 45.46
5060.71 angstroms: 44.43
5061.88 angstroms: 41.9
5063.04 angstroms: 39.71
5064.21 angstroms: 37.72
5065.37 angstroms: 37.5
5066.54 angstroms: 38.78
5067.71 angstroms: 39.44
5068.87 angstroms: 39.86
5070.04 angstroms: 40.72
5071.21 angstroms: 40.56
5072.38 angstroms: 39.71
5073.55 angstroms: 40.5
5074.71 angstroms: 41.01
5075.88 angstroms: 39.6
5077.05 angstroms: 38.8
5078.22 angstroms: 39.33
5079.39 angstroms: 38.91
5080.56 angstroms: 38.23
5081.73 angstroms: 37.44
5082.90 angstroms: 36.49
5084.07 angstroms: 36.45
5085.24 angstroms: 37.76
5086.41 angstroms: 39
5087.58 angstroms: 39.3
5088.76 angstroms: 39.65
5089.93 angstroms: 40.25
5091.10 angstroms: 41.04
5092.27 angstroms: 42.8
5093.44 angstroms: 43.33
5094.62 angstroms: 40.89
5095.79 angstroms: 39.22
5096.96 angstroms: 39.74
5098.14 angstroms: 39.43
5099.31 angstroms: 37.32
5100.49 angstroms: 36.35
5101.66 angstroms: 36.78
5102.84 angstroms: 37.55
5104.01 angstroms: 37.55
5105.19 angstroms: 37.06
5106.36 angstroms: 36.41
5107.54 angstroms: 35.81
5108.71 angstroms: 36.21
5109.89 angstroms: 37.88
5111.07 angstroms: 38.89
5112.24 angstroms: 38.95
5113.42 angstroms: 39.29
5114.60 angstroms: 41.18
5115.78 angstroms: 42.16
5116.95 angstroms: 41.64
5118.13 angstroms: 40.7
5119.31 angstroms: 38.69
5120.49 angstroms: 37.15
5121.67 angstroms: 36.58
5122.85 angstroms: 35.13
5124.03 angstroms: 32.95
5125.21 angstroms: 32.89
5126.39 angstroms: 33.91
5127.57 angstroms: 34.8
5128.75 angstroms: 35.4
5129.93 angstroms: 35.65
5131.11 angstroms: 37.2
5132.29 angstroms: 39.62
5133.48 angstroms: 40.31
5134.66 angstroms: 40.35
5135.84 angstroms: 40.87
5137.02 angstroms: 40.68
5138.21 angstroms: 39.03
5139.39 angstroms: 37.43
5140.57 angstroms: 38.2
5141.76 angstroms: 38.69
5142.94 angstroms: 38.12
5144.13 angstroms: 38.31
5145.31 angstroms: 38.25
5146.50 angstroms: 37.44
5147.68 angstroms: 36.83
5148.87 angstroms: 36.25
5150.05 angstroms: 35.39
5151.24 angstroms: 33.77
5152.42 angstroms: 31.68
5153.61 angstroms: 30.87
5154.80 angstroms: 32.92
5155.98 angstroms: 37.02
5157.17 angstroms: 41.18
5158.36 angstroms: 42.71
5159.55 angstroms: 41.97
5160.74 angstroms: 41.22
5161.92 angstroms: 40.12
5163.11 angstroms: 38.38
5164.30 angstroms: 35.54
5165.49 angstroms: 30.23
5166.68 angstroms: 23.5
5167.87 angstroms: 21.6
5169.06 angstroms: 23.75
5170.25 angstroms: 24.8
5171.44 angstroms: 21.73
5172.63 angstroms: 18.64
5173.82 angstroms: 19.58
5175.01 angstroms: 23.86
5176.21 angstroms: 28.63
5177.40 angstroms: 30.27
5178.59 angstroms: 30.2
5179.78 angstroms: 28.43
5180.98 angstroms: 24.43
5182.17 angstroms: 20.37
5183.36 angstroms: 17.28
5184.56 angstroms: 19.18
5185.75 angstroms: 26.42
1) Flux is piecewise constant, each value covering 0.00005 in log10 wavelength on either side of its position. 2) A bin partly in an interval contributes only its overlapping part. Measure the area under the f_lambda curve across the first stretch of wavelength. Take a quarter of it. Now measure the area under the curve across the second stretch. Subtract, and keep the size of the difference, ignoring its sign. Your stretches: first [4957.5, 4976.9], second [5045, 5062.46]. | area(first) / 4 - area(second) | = 524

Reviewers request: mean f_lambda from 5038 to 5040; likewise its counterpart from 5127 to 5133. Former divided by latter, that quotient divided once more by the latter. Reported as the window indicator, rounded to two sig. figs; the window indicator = 0.029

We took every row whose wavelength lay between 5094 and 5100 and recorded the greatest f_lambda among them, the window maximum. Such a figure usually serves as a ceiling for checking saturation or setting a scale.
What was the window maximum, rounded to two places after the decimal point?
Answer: 40.89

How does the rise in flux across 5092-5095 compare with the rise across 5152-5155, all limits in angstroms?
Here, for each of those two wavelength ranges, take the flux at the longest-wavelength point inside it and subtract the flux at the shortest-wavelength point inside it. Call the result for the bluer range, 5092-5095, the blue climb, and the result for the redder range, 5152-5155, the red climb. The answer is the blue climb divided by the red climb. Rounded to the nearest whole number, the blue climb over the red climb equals -2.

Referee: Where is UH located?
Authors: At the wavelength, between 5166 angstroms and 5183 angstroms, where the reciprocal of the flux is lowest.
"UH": 5177.40 angstroms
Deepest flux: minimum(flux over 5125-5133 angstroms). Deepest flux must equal 32.89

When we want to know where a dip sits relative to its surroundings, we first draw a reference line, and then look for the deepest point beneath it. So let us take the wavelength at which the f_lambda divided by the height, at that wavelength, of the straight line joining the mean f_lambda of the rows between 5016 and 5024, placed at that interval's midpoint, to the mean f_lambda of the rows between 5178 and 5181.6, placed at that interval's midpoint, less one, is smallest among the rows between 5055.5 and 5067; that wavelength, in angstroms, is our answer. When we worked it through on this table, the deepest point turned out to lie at 5065.37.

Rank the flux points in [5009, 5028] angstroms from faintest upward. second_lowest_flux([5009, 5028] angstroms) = 38.16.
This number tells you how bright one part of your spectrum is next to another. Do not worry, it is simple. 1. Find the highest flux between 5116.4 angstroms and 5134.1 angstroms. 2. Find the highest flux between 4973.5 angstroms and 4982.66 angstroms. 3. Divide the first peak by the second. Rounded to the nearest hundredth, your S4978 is 0.85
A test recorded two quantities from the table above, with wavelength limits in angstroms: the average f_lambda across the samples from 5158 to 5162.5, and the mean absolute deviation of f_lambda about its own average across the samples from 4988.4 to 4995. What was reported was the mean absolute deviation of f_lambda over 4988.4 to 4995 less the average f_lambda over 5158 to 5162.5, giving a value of -41.3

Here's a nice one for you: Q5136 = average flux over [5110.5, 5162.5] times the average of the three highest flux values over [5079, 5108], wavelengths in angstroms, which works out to 1602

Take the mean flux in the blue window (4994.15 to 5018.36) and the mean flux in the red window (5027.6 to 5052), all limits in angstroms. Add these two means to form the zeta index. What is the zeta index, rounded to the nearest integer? 83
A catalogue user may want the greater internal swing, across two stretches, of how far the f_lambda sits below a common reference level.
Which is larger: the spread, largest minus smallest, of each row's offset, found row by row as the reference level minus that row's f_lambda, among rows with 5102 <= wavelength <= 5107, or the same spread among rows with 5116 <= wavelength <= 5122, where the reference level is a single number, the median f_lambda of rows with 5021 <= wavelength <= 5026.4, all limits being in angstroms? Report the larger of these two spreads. 5.1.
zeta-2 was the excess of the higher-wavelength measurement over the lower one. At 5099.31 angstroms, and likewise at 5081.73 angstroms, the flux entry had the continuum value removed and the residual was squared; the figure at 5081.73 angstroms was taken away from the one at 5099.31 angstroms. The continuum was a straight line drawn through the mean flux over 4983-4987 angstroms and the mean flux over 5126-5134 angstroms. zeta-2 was 0.0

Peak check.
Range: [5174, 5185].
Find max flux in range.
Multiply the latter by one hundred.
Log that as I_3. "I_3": 3027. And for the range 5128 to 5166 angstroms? 4271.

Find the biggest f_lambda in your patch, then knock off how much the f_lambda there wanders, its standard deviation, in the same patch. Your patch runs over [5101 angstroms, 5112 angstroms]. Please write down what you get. 38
